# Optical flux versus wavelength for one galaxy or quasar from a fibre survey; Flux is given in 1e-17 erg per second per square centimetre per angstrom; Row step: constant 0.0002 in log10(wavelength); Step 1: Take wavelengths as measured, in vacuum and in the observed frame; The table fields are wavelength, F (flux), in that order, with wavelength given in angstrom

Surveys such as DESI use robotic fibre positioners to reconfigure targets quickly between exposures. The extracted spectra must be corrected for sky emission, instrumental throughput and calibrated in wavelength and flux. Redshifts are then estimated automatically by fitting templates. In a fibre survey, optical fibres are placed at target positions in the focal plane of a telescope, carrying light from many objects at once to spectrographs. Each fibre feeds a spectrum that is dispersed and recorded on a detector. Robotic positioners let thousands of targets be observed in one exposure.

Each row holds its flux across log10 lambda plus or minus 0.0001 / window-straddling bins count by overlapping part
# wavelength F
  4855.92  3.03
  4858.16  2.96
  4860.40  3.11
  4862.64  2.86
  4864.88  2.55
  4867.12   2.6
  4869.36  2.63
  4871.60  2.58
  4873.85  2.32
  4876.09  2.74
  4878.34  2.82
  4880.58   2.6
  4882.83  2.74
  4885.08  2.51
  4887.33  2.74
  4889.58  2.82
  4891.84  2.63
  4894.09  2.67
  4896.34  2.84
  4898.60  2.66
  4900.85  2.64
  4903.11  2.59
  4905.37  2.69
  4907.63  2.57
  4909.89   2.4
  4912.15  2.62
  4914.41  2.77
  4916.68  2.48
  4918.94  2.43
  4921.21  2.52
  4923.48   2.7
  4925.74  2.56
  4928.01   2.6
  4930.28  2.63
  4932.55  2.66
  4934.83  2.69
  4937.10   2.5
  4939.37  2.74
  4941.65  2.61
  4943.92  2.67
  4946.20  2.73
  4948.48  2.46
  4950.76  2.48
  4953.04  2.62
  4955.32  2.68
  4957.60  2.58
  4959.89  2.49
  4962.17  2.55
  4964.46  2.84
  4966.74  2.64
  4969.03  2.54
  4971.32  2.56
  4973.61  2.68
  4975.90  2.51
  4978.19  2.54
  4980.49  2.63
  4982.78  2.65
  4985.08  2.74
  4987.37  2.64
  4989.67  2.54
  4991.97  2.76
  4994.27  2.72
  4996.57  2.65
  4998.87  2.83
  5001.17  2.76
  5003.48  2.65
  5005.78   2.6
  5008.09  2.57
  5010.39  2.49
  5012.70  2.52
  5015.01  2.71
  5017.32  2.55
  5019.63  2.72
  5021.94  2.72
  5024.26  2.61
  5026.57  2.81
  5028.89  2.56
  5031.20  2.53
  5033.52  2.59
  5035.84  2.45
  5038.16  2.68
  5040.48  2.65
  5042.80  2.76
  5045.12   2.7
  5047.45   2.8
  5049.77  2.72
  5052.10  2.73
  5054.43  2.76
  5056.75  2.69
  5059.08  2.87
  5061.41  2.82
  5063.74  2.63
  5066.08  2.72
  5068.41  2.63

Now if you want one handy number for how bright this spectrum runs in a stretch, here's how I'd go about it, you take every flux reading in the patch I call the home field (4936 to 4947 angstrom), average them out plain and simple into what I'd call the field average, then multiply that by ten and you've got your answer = 26.5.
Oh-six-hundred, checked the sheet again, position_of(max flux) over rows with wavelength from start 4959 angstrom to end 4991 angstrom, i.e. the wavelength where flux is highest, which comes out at 4964.46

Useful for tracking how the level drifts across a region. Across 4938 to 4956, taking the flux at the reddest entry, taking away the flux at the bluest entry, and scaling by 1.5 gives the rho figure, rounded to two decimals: -0.09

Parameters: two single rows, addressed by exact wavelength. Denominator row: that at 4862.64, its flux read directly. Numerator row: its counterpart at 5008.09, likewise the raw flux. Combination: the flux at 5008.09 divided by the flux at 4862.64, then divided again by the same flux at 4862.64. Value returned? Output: 0.31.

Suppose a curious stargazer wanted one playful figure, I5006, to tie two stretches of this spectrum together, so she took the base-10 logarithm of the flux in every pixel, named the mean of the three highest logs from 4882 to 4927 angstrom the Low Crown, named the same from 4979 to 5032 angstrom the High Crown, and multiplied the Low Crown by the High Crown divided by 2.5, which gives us 0.080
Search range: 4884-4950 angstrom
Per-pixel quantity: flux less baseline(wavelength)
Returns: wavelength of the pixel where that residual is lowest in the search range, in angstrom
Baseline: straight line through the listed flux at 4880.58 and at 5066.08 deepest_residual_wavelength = 4909.89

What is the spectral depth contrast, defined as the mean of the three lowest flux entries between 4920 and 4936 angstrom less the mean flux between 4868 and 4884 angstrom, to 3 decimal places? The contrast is -0.073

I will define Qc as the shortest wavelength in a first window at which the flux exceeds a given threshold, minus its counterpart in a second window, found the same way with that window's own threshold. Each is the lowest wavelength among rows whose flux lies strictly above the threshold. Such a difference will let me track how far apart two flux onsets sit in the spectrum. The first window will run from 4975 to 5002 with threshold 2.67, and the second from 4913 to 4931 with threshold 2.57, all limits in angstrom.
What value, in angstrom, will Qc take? 70.7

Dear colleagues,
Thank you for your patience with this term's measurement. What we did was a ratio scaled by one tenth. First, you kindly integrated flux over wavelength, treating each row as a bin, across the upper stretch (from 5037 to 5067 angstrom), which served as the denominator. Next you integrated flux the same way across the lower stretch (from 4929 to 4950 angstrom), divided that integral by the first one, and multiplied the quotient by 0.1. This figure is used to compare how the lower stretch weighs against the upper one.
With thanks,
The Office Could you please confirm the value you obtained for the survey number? 0.07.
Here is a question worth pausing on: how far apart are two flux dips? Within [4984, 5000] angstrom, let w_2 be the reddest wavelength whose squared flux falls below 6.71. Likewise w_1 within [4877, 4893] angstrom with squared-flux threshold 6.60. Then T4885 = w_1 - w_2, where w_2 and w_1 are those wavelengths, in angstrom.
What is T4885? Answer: -104.6 angstrom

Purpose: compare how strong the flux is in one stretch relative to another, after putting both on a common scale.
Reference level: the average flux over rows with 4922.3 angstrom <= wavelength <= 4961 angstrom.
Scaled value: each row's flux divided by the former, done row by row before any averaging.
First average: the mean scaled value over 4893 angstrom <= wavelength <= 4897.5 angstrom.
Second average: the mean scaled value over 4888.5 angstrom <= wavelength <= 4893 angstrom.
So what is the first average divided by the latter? 1.01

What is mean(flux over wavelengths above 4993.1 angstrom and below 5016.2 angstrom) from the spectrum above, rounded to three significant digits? 2.65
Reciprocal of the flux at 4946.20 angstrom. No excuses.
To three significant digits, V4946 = 0.366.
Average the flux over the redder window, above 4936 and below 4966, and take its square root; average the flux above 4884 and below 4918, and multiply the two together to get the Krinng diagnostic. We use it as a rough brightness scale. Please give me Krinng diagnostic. 4.27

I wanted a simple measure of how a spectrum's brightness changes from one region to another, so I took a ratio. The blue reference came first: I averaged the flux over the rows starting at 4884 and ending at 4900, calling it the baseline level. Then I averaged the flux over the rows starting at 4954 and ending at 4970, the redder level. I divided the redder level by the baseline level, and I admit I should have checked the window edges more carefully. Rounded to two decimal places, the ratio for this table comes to 0.97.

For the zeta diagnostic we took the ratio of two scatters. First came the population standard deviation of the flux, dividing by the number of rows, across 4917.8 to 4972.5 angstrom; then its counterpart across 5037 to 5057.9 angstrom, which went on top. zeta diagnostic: 0.45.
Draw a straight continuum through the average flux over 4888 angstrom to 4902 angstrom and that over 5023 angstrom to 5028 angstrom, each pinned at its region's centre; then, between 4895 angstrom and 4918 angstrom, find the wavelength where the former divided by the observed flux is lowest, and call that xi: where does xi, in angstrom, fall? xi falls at 4896.34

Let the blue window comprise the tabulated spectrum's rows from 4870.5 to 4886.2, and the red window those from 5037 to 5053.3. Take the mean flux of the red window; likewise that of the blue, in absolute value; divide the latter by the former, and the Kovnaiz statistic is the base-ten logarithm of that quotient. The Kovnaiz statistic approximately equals -0.017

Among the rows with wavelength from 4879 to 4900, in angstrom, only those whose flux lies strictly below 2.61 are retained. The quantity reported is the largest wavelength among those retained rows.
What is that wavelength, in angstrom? 4885.08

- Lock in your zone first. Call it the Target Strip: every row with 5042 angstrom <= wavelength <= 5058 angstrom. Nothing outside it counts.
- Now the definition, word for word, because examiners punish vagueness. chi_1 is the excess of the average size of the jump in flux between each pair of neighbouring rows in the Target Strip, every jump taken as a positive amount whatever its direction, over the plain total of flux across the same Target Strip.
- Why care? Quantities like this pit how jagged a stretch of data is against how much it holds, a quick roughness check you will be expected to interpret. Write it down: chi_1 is -19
